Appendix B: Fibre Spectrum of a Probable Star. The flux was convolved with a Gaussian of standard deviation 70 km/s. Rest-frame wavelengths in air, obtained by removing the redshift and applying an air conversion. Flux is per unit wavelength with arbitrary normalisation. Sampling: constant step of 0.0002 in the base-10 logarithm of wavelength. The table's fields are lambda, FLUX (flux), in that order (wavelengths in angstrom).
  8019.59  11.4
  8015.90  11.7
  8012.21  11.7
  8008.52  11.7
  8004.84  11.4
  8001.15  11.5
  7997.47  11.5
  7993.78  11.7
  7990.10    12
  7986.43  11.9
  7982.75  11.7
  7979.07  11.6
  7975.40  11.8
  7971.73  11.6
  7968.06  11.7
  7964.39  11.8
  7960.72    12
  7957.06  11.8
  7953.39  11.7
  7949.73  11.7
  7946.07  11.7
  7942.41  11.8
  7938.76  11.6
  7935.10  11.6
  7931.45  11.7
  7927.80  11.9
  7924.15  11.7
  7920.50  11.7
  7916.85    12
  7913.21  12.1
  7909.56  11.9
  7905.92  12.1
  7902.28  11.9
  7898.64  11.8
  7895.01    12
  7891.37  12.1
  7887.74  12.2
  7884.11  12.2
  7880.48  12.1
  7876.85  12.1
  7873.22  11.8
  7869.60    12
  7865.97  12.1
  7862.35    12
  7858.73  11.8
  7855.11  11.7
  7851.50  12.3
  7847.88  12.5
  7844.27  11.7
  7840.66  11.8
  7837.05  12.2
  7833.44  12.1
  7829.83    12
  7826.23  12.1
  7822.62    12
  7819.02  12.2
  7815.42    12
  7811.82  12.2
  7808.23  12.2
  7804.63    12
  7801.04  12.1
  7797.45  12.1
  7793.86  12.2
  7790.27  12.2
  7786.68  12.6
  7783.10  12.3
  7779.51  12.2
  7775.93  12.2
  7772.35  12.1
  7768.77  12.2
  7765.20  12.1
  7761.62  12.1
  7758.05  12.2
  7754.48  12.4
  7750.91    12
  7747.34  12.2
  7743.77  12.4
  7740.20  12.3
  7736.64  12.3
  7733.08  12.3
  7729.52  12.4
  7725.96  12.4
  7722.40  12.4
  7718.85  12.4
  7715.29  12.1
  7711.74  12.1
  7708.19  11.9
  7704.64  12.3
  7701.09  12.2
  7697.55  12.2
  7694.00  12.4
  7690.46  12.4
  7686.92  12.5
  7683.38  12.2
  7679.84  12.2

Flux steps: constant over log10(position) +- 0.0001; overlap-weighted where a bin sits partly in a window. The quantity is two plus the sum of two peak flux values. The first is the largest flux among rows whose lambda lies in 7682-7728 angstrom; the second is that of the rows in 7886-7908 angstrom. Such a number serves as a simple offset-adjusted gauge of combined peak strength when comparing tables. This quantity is 26.7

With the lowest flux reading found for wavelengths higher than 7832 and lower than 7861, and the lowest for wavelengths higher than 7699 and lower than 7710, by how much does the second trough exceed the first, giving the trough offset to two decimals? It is 0.20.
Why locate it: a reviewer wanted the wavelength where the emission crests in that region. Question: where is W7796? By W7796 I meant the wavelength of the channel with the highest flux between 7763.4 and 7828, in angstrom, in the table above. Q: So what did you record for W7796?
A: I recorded 7786.68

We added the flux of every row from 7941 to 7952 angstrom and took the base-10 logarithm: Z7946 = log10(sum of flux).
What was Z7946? 1.547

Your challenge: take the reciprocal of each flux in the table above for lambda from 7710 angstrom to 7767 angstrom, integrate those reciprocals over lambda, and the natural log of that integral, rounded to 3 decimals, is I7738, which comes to 1.537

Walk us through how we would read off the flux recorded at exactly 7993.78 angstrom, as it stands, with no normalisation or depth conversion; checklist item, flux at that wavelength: 11.7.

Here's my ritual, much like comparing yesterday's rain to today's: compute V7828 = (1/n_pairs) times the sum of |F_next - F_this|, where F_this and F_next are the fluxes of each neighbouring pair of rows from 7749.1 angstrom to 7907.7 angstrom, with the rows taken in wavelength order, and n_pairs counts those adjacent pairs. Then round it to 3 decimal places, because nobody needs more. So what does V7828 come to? 0.165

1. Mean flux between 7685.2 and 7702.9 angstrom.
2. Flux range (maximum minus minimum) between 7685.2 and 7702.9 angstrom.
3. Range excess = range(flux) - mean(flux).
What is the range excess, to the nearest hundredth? -12.04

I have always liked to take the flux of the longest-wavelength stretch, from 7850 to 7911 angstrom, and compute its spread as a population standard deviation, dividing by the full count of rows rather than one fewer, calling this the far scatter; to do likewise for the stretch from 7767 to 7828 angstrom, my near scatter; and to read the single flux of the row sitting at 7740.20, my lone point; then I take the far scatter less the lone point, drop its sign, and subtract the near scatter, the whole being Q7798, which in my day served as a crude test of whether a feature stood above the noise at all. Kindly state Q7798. 12.0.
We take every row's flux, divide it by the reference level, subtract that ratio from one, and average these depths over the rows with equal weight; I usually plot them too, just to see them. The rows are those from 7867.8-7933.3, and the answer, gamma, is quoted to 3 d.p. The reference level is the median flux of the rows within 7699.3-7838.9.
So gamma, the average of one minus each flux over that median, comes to 0.020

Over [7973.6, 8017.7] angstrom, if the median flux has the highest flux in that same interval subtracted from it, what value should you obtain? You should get -0.30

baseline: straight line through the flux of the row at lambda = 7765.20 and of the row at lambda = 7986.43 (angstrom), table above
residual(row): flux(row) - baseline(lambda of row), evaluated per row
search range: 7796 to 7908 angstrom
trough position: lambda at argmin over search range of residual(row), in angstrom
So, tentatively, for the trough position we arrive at 7844.27 angstrom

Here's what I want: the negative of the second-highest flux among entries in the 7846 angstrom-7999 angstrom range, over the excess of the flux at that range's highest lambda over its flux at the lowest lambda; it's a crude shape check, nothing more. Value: 12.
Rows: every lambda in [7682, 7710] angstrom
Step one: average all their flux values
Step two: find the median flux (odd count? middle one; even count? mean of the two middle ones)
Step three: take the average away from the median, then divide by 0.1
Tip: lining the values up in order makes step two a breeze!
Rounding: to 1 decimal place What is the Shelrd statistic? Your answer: -0.1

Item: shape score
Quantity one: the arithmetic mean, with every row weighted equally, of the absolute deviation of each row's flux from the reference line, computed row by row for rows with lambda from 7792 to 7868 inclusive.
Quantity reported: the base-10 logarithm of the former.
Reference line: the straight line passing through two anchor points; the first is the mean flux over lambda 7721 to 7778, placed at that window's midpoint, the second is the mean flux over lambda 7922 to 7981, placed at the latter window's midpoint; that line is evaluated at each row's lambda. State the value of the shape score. -0.84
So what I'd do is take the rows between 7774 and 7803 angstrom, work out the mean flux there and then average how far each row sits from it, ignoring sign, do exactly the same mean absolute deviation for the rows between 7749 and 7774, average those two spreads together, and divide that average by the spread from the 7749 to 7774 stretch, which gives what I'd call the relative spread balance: 1.1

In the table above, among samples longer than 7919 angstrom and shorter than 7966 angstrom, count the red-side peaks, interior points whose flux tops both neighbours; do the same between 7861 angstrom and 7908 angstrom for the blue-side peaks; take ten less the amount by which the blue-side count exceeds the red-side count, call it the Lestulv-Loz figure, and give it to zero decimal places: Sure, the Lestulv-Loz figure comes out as 12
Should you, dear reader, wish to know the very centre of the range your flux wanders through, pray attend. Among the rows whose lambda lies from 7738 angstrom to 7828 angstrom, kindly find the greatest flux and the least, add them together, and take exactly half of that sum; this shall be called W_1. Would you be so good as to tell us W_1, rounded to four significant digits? 12.30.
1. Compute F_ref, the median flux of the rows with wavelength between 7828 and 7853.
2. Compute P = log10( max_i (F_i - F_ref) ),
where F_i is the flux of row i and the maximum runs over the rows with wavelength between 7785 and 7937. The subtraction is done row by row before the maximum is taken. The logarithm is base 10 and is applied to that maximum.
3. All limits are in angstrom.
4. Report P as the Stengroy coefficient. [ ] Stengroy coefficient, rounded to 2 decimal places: -0.30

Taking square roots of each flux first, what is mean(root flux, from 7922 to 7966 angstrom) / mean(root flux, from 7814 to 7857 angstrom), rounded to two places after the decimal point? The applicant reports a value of 0.99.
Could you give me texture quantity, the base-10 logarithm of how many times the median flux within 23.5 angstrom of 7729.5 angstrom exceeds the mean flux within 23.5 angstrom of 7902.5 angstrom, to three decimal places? 0.011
